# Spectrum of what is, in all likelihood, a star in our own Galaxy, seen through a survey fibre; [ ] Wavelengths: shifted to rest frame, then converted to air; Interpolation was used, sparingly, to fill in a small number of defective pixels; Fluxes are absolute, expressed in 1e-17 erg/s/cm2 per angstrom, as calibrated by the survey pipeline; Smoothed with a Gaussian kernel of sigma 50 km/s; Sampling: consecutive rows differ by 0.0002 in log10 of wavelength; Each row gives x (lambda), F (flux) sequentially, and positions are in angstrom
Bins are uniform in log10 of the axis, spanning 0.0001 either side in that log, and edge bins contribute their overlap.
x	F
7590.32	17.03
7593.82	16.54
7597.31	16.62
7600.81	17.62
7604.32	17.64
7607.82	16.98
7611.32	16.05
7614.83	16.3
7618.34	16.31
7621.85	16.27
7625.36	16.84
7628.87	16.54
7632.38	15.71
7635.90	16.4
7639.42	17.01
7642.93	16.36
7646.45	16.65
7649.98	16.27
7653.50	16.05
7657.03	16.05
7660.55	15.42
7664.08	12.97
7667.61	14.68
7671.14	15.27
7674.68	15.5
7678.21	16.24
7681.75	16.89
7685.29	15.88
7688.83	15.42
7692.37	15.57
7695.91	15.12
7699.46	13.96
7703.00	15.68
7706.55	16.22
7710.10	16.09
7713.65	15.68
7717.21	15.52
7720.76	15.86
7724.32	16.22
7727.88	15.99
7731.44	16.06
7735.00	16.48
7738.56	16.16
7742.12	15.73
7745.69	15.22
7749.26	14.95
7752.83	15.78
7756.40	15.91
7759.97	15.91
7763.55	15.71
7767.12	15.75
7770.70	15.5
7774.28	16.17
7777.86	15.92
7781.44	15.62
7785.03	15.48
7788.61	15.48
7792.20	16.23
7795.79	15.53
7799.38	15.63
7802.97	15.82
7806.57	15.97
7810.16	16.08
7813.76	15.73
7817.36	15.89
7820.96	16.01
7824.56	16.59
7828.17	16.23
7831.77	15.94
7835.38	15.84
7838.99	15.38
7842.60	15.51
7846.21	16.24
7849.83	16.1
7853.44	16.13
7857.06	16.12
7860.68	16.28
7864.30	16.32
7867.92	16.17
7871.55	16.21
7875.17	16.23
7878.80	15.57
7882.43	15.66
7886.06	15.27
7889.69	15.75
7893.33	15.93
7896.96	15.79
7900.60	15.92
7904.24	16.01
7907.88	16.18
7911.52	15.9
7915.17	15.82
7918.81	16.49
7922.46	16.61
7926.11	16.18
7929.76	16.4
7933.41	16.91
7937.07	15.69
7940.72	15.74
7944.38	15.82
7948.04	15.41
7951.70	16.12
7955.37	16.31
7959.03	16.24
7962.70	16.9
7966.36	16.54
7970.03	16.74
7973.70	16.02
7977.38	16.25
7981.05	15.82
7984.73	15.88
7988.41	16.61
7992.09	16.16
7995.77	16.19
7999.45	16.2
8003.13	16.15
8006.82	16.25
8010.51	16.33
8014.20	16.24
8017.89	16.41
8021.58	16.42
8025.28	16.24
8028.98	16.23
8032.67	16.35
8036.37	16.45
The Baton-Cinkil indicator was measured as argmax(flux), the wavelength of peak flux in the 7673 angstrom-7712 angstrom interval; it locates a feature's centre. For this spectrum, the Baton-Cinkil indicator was 7681.75 angstrom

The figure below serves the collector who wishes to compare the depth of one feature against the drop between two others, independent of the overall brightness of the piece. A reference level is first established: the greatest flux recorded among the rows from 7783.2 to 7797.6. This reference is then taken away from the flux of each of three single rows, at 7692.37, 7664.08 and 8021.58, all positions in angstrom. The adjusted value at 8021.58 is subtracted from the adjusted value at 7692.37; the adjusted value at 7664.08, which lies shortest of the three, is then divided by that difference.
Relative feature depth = 4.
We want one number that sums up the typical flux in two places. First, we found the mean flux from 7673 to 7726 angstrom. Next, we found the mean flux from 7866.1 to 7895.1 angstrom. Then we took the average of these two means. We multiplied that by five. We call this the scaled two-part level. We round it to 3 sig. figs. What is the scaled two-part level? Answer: 78.9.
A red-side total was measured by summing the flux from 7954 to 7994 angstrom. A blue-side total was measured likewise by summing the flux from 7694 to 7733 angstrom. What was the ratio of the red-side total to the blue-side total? 1.04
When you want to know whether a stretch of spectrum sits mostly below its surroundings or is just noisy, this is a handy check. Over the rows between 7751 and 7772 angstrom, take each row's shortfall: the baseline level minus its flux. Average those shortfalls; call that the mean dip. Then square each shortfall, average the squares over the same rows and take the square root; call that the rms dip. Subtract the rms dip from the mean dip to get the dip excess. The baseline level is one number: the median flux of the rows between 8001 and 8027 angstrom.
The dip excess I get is -0.02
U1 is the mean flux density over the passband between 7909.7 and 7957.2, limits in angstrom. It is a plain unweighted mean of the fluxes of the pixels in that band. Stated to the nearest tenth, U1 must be 16.1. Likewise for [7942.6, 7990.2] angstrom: 16.2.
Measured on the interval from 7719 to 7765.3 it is 15.8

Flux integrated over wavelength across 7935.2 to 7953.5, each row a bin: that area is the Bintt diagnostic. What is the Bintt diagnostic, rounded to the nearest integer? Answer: 288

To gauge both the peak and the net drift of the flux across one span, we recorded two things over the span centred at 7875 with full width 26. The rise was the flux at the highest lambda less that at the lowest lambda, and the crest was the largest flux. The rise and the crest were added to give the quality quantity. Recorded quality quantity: 15.3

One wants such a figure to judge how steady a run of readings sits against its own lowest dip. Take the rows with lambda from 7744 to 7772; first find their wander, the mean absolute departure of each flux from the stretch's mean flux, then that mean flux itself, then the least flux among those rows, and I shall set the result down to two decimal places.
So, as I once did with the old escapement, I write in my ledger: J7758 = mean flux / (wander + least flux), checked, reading 1.02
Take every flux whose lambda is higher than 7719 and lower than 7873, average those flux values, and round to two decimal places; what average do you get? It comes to 15.90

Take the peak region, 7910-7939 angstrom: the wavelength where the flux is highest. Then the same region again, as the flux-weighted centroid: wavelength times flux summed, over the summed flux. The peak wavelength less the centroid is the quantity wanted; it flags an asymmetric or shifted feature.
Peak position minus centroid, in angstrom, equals 9.1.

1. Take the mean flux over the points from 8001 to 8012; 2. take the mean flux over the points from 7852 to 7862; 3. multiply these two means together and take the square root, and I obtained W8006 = 16.2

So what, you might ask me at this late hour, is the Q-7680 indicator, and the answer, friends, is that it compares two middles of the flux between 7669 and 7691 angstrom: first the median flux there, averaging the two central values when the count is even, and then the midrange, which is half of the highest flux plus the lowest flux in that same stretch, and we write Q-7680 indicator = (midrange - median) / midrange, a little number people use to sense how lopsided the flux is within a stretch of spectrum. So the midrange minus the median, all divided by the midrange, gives 0.024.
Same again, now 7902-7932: 0.002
